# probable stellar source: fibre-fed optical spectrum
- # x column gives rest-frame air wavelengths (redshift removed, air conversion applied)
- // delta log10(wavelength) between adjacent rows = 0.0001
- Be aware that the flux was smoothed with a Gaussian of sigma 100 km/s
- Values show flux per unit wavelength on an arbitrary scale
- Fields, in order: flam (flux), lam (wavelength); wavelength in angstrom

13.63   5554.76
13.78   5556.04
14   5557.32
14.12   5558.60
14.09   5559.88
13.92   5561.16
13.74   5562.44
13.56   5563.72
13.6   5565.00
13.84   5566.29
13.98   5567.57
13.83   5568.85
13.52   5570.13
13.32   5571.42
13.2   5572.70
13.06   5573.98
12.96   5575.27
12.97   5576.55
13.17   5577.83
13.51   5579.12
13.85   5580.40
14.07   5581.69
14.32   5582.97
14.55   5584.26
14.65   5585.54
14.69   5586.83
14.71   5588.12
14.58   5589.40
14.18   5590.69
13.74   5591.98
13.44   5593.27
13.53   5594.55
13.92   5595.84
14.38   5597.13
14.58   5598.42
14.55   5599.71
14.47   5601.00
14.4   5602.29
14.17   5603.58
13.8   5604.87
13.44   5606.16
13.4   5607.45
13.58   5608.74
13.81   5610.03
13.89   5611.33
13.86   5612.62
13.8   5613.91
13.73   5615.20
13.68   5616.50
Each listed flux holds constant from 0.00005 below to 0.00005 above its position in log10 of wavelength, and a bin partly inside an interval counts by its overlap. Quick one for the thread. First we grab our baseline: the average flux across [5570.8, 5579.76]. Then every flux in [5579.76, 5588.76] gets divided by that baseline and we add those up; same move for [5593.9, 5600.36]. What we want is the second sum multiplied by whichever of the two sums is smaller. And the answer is 29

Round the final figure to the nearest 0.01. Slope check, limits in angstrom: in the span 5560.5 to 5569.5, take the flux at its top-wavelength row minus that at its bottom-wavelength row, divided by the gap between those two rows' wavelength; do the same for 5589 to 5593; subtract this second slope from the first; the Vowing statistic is 0.31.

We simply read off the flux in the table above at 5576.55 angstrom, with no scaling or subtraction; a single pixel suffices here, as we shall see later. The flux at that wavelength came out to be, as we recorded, 12.97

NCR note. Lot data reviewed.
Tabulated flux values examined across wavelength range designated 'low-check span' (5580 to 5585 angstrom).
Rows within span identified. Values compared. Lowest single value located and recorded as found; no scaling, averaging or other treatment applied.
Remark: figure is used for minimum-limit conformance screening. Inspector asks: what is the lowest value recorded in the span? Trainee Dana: 13.85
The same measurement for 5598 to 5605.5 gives 13.8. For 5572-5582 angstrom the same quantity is 12.96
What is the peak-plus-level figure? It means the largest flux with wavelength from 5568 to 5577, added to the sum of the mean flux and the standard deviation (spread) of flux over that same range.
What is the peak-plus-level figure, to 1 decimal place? 27.4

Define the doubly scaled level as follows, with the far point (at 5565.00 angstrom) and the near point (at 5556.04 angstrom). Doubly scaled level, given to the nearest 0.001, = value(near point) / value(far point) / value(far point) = 0.075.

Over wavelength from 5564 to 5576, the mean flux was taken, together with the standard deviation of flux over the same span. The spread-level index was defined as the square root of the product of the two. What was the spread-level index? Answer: 2.2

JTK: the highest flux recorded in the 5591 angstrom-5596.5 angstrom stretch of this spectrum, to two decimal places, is 13.92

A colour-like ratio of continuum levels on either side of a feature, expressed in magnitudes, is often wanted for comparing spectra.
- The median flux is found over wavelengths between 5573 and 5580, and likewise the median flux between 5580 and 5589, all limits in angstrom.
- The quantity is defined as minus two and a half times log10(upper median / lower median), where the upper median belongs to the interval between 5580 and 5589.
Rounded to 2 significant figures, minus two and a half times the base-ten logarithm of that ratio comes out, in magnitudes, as -0.12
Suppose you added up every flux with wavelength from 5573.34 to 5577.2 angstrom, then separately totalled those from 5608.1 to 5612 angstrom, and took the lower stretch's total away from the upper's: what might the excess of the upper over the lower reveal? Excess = 2.3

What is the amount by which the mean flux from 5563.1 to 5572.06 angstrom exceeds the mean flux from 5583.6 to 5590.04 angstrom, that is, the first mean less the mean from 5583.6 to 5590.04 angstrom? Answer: -1.0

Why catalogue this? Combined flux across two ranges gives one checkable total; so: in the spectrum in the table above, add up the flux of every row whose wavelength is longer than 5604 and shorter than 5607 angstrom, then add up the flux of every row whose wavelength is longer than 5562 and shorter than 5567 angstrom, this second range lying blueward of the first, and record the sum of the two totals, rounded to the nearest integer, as 82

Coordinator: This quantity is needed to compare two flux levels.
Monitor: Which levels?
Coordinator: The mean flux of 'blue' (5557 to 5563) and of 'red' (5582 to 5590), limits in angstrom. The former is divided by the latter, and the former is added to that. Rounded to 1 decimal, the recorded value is 14.9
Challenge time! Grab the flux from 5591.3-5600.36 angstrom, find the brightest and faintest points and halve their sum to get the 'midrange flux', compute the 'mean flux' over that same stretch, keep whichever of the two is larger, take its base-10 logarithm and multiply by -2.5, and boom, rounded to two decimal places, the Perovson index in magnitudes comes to -2.87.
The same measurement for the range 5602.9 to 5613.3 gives -2.85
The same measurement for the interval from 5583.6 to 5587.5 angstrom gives -2.91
